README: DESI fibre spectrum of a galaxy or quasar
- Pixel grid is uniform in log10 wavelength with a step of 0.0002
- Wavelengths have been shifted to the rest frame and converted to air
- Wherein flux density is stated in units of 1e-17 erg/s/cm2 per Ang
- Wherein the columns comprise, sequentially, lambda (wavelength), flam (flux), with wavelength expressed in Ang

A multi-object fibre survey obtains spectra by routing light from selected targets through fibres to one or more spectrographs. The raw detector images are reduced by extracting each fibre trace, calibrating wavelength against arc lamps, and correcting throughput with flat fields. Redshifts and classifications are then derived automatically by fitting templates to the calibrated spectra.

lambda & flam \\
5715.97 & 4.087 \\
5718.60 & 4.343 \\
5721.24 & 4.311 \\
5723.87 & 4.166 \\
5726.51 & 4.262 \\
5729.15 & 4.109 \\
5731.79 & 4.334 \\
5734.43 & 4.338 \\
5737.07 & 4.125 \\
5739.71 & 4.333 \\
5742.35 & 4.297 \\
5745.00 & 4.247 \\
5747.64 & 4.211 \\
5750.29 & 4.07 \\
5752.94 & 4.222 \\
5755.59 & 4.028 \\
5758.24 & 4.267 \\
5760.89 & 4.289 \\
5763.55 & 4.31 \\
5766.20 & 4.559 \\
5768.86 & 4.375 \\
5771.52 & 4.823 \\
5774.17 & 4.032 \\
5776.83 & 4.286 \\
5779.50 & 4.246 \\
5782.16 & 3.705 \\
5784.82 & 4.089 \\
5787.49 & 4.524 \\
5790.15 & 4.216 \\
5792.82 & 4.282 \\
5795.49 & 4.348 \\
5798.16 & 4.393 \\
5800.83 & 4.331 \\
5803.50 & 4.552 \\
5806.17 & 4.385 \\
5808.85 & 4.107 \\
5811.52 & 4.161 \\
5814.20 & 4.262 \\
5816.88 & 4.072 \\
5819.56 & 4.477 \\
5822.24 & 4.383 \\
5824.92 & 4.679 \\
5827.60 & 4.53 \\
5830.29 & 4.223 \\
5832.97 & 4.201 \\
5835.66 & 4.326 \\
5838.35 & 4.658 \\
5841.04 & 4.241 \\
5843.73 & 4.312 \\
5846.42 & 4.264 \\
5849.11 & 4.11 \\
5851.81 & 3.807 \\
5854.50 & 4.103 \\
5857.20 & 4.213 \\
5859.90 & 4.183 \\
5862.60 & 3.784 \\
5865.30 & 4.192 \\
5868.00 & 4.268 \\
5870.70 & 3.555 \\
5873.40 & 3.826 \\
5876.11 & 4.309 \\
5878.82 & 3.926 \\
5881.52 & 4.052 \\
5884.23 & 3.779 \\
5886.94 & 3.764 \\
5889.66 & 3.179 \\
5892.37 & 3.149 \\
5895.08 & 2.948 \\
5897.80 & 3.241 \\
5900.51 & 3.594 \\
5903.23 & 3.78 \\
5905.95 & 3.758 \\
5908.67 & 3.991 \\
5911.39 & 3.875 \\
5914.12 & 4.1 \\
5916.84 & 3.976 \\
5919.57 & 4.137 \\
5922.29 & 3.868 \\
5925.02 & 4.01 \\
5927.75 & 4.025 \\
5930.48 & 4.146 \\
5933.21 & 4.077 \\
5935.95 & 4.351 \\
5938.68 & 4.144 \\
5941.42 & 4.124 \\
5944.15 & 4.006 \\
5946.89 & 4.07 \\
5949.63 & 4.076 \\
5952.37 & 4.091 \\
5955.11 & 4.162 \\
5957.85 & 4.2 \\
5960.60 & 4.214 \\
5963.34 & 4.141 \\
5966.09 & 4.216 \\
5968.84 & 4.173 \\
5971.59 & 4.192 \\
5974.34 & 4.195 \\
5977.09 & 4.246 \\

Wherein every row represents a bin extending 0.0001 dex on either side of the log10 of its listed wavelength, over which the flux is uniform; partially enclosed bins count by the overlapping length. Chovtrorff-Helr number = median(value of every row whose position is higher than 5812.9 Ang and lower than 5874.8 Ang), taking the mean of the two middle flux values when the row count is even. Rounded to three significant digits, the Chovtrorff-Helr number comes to 4.22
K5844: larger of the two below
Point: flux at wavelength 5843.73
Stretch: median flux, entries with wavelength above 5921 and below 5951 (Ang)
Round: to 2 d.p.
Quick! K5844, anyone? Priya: 4.31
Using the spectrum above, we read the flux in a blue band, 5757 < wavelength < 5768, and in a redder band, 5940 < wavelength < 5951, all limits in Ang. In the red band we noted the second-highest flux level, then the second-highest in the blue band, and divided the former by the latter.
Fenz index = 0.95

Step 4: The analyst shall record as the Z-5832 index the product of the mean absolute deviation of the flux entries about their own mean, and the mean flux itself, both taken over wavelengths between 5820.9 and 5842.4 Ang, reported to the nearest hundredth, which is 0.72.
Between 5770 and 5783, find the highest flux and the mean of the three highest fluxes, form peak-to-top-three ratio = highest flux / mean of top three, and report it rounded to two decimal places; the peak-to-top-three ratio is 1.08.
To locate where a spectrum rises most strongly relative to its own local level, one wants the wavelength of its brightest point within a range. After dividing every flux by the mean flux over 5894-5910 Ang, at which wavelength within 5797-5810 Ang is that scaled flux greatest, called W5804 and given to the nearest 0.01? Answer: 5803.50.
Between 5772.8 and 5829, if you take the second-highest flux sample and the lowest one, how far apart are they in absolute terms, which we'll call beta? 0.85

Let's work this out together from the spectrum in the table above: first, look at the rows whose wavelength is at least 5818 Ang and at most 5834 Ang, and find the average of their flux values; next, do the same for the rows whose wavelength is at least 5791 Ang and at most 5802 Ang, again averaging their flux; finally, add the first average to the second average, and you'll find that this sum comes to 8.75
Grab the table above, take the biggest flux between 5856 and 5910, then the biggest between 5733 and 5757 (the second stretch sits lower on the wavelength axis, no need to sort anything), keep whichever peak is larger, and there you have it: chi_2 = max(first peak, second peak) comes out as 4.3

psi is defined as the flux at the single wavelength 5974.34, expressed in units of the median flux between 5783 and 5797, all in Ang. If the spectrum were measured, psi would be 0.98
